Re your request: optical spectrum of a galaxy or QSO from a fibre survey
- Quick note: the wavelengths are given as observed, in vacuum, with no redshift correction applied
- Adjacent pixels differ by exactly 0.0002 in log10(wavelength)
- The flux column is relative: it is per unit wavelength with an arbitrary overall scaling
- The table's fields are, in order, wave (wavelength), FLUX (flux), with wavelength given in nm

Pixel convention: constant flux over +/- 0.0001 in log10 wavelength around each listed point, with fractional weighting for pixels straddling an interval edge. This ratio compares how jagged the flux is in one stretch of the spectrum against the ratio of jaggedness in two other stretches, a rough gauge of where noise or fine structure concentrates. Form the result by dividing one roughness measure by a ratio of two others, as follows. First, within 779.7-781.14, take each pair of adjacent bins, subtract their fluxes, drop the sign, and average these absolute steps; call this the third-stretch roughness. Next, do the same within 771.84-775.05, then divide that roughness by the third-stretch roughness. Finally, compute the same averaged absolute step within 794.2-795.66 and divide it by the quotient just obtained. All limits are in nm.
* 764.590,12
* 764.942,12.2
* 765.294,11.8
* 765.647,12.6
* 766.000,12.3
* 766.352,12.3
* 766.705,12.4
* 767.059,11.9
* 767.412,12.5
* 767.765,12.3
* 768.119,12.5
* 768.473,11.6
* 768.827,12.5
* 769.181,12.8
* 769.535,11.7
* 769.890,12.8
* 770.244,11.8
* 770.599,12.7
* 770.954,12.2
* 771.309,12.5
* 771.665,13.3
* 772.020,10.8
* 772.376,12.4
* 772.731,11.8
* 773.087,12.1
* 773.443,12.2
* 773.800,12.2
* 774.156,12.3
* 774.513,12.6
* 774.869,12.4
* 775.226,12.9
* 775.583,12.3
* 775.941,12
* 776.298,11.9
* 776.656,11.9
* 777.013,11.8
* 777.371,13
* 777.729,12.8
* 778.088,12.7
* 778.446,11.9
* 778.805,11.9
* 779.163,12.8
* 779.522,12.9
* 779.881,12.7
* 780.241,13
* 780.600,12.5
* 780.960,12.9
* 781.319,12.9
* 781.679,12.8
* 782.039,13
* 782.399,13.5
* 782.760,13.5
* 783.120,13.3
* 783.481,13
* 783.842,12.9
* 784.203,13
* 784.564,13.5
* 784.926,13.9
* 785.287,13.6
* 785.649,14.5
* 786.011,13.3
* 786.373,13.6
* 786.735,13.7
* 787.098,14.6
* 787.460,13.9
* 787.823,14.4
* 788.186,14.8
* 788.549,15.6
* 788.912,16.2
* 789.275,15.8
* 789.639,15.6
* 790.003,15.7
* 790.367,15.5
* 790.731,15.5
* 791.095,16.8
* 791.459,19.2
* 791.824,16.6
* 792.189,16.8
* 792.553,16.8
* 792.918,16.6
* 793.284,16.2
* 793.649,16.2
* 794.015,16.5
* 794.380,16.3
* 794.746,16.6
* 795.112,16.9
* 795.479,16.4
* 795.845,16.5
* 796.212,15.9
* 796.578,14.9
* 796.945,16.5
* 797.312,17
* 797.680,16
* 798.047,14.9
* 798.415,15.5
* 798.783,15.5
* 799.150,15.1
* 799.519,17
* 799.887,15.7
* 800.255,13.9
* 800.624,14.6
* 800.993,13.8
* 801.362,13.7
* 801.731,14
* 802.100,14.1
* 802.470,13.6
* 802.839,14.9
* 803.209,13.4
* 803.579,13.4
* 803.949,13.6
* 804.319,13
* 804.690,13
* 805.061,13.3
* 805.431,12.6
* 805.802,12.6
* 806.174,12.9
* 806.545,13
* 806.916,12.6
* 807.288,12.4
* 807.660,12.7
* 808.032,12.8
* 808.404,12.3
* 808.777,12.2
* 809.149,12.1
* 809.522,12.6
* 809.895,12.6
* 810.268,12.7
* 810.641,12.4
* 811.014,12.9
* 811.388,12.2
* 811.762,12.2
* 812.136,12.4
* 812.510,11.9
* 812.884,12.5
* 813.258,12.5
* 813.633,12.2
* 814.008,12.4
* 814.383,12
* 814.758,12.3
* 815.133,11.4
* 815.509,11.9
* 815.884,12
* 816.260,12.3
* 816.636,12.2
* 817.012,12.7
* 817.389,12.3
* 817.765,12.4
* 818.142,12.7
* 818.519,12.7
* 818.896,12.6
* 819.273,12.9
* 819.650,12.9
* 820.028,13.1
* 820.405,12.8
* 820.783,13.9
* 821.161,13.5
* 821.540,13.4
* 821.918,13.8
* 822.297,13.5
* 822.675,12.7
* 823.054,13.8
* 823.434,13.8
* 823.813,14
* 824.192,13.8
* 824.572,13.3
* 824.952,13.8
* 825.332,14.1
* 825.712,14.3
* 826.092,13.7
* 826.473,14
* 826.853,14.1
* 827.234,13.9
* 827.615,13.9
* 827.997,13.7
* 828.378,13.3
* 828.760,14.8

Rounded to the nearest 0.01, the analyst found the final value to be 0.37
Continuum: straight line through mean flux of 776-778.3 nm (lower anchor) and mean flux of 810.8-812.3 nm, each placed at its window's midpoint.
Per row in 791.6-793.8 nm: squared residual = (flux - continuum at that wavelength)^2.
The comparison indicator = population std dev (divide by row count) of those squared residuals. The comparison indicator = 2.1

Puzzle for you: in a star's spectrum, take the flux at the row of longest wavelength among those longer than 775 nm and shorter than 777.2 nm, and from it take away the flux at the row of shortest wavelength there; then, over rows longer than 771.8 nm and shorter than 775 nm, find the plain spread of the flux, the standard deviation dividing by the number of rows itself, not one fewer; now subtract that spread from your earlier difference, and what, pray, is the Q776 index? -1.6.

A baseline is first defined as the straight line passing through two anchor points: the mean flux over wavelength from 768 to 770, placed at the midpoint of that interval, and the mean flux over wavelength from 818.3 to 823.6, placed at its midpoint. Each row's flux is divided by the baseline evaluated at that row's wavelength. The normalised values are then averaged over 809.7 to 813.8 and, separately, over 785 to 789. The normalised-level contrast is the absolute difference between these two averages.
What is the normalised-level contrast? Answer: 0.19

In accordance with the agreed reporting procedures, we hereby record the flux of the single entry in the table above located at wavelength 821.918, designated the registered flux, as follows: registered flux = 13.8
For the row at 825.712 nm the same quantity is 14.3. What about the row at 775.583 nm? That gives 12.3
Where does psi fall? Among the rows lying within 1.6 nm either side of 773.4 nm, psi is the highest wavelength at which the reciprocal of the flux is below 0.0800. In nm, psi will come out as 774.513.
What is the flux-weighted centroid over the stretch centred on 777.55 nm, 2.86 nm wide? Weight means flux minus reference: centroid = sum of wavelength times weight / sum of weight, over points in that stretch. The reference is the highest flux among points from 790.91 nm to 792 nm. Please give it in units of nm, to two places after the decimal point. 777.54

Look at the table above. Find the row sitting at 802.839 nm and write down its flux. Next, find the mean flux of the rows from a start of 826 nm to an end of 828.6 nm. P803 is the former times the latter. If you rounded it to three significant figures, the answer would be 206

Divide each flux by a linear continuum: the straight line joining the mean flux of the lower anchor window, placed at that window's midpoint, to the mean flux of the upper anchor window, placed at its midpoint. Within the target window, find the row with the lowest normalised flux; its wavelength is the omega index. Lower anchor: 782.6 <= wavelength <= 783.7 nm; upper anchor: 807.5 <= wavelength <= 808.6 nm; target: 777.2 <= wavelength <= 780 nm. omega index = 778.446 nm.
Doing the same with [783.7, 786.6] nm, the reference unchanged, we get 783.842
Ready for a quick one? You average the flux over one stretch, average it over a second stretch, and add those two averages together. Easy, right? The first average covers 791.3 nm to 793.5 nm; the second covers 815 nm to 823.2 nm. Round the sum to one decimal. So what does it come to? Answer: 29.8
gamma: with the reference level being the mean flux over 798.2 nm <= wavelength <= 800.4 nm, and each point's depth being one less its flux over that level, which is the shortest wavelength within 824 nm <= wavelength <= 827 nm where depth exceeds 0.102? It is 824.192 nm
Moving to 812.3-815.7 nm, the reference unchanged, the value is 812.510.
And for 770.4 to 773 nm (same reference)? 770.599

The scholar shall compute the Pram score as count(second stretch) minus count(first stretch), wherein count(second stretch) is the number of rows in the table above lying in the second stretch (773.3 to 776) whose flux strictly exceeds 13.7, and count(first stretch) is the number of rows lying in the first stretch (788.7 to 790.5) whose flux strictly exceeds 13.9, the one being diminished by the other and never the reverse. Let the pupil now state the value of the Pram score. -5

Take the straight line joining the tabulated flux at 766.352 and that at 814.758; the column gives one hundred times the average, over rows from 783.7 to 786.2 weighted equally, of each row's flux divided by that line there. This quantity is 110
